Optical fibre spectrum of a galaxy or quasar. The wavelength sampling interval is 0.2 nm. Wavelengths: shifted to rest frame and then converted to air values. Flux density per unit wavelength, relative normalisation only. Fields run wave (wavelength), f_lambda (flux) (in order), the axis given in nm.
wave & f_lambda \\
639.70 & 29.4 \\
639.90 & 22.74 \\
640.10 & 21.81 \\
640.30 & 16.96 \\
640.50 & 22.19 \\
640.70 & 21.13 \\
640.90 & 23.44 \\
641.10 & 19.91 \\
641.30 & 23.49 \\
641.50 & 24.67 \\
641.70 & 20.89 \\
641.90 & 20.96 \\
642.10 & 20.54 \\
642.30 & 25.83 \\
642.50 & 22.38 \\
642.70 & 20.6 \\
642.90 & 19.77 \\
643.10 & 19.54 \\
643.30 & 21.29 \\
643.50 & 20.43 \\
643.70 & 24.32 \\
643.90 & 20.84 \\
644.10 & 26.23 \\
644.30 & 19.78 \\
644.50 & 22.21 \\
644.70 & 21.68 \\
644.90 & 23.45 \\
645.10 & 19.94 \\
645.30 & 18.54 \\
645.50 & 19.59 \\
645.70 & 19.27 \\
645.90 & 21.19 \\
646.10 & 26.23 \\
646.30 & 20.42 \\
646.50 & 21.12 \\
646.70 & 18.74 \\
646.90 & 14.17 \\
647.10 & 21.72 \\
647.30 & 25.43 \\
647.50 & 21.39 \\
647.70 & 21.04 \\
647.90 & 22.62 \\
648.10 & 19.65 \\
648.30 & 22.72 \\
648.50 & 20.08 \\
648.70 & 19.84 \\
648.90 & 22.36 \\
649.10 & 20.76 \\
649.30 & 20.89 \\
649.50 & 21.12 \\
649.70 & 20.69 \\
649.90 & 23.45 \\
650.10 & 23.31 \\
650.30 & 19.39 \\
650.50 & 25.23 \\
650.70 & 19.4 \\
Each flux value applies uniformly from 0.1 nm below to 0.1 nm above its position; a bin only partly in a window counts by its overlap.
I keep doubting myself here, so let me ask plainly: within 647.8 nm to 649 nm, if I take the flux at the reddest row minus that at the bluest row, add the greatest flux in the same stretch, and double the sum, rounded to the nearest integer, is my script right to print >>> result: 45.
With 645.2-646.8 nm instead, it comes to 53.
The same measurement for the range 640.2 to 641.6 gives 65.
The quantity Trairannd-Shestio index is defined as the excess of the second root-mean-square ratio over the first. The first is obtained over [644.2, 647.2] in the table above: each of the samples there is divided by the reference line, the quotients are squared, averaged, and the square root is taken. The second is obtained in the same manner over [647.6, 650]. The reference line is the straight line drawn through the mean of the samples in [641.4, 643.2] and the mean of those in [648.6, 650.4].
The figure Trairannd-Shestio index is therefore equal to 0.036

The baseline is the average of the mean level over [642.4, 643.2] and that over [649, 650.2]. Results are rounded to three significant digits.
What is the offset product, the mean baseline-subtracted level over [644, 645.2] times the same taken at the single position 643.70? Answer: 3.43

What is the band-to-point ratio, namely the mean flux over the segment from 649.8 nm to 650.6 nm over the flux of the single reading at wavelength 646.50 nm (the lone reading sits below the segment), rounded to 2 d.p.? 1.08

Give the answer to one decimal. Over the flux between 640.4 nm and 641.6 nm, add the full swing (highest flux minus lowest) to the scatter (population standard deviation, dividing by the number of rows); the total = 6.4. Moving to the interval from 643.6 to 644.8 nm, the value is 8.6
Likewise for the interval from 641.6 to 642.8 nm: 7.2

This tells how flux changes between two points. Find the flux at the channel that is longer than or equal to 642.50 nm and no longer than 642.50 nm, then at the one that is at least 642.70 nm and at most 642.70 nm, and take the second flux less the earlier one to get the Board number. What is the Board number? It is -1.8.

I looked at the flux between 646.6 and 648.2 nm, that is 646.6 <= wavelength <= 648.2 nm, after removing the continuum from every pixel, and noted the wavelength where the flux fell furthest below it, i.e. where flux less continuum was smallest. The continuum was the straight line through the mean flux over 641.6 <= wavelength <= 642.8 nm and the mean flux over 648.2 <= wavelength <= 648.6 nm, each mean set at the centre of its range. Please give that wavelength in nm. 646.90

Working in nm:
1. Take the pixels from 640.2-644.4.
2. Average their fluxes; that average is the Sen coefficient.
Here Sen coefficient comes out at 21.7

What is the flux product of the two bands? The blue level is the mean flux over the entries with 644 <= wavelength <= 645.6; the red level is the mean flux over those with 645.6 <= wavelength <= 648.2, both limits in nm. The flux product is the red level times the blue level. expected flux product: 450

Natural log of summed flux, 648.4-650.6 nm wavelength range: 5.47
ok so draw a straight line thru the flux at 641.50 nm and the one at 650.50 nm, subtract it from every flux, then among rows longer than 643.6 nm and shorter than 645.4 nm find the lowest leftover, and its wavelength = 645.30 nm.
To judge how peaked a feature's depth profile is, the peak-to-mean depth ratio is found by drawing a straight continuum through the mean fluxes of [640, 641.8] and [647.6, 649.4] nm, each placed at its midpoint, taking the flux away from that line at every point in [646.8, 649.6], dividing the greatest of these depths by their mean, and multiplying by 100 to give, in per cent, 4976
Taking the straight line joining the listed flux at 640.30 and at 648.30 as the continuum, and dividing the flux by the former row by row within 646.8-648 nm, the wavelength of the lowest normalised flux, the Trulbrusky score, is 646.90 nm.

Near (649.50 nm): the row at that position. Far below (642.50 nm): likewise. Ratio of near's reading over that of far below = 0.94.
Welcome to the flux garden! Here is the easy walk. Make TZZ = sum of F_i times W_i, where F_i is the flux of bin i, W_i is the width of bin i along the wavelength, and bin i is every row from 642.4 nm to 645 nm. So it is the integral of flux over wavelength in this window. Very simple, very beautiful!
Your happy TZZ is 57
